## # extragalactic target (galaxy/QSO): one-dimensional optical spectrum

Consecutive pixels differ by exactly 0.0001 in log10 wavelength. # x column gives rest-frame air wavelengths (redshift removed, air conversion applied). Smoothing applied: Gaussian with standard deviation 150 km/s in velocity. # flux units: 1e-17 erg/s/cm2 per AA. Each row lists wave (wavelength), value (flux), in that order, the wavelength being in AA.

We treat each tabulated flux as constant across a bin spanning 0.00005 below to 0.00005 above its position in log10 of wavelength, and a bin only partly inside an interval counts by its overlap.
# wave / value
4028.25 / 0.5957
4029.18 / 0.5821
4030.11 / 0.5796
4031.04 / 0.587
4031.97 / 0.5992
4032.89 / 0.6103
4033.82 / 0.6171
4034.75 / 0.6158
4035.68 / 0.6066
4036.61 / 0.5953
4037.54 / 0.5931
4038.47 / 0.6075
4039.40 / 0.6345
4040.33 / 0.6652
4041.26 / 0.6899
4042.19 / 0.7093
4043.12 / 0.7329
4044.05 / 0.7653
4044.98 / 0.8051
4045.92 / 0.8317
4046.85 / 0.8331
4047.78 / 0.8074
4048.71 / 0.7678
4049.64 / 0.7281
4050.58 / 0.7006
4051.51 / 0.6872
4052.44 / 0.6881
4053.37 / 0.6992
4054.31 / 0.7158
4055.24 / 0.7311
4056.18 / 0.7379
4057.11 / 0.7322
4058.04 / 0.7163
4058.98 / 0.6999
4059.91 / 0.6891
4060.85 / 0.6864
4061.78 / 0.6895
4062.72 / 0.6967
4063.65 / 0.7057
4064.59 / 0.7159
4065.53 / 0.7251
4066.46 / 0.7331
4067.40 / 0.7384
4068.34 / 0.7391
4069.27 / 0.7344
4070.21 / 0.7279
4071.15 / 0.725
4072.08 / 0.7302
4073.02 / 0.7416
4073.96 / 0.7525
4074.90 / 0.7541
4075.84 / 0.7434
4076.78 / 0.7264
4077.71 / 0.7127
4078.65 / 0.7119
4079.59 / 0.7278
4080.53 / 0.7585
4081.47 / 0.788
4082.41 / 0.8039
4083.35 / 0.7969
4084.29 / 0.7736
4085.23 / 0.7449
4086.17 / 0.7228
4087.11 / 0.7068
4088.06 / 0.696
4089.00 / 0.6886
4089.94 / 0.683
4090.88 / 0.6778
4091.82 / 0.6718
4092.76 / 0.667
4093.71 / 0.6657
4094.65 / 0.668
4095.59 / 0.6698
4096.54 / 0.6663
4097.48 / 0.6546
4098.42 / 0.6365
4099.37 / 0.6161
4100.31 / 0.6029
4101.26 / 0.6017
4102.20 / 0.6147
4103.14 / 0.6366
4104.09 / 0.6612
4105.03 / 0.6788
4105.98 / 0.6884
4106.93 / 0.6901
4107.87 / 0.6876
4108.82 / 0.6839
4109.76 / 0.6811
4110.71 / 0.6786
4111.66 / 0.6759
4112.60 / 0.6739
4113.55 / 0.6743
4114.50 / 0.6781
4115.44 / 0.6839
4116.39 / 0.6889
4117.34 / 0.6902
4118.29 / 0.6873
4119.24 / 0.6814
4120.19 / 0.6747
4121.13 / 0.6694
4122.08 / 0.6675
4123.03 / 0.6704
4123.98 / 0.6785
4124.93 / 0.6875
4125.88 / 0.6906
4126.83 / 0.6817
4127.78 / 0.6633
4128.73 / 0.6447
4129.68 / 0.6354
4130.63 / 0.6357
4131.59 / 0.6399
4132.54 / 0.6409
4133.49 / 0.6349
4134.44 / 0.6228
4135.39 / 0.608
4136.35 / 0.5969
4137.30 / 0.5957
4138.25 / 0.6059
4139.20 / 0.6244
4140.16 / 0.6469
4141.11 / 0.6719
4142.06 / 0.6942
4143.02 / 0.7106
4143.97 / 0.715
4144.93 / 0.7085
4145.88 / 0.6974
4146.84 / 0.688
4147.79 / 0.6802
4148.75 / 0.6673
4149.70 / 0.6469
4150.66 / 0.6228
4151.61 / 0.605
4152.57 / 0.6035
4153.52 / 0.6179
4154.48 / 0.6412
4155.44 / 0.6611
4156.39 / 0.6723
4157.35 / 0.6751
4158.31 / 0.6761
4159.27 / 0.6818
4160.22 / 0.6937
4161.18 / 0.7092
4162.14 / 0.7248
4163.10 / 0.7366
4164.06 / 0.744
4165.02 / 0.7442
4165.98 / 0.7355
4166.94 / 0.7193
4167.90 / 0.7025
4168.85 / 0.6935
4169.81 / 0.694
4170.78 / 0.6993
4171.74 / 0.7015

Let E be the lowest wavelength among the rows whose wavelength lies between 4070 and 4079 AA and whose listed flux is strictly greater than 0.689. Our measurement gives 4070.21 AA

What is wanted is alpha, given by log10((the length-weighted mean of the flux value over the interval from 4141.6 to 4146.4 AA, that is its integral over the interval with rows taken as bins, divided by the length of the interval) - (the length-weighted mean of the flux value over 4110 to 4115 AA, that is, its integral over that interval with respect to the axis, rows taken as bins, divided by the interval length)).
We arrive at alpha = -1.6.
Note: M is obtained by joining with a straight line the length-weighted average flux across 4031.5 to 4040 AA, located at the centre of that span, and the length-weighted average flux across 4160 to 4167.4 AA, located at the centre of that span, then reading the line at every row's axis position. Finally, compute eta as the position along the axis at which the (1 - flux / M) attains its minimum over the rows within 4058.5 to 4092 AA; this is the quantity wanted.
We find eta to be 4082.41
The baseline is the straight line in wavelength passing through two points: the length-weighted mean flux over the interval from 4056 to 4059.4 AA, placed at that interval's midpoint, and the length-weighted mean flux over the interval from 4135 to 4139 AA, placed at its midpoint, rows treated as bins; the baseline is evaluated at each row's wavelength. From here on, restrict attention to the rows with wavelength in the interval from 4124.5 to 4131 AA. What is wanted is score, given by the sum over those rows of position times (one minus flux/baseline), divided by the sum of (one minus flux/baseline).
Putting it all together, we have 4127.0 AA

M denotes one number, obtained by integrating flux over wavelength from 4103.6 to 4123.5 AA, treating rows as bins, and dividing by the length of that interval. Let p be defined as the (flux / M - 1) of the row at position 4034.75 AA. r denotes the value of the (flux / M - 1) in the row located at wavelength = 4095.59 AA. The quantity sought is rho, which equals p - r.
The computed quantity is -0.08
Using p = -0.09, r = -0.01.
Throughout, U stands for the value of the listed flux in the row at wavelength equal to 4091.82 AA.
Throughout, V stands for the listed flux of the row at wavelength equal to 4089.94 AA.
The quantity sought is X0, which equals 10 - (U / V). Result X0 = 9.02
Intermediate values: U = 0.6718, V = 0.683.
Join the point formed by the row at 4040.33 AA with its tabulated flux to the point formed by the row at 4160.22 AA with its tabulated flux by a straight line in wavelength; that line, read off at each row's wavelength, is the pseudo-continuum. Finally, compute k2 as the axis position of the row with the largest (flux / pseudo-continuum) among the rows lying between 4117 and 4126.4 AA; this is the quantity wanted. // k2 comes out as 4117.34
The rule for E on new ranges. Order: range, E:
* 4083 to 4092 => 4083.35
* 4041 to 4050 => 4041.26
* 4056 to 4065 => 4056.18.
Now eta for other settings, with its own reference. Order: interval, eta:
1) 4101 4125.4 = 4106.93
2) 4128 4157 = 4143.97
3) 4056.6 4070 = 4057.11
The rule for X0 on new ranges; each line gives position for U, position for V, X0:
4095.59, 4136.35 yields 8.88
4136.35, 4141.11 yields 9.11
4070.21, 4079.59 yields 9.00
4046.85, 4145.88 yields 8.81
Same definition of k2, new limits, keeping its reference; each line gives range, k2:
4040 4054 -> 4046.85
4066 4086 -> 4082.41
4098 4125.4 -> 4106.93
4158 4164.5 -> 4164.06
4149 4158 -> 4157.35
